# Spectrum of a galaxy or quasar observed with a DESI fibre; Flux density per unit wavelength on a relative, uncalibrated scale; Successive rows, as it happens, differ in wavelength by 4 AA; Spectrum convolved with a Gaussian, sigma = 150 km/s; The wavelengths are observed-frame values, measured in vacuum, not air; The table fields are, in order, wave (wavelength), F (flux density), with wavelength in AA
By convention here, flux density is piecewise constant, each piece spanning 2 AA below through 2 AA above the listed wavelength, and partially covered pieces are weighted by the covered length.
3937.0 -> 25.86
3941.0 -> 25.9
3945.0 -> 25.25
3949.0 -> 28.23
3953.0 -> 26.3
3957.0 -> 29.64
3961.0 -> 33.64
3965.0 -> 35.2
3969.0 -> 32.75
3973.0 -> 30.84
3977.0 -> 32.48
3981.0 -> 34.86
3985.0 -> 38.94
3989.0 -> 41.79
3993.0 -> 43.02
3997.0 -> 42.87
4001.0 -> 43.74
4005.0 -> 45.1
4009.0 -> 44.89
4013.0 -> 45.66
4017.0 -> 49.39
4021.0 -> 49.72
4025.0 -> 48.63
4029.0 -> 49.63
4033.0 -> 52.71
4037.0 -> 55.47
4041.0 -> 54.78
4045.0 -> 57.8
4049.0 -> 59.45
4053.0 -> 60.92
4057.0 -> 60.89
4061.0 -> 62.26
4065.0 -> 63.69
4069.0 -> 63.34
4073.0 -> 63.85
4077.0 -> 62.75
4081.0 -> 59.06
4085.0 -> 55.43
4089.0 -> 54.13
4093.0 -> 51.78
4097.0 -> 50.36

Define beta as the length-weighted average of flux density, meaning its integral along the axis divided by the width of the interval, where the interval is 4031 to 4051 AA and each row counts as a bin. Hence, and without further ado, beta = 56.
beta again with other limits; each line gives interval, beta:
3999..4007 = 44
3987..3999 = 43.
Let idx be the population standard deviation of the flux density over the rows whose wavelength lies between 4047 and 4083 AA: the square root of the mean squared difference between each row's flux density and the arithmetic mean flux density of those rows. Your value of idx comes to 1.7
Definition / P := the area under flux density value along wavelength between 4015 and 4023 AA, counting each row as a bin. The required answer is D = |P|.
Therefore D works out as 396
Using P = 396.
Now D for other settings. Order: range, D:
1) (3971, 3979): 253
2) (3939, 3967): 817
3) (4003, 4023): 939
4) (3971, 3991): 716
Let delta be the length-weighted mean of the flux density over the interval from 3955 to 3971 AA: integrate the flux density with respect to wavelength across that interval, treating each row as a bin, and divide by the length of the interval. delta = 33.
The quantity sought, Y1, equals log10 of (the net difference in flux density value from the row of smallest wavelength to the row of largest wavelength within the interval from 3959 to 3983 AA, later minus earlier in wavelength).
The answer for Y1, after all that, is 0.09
